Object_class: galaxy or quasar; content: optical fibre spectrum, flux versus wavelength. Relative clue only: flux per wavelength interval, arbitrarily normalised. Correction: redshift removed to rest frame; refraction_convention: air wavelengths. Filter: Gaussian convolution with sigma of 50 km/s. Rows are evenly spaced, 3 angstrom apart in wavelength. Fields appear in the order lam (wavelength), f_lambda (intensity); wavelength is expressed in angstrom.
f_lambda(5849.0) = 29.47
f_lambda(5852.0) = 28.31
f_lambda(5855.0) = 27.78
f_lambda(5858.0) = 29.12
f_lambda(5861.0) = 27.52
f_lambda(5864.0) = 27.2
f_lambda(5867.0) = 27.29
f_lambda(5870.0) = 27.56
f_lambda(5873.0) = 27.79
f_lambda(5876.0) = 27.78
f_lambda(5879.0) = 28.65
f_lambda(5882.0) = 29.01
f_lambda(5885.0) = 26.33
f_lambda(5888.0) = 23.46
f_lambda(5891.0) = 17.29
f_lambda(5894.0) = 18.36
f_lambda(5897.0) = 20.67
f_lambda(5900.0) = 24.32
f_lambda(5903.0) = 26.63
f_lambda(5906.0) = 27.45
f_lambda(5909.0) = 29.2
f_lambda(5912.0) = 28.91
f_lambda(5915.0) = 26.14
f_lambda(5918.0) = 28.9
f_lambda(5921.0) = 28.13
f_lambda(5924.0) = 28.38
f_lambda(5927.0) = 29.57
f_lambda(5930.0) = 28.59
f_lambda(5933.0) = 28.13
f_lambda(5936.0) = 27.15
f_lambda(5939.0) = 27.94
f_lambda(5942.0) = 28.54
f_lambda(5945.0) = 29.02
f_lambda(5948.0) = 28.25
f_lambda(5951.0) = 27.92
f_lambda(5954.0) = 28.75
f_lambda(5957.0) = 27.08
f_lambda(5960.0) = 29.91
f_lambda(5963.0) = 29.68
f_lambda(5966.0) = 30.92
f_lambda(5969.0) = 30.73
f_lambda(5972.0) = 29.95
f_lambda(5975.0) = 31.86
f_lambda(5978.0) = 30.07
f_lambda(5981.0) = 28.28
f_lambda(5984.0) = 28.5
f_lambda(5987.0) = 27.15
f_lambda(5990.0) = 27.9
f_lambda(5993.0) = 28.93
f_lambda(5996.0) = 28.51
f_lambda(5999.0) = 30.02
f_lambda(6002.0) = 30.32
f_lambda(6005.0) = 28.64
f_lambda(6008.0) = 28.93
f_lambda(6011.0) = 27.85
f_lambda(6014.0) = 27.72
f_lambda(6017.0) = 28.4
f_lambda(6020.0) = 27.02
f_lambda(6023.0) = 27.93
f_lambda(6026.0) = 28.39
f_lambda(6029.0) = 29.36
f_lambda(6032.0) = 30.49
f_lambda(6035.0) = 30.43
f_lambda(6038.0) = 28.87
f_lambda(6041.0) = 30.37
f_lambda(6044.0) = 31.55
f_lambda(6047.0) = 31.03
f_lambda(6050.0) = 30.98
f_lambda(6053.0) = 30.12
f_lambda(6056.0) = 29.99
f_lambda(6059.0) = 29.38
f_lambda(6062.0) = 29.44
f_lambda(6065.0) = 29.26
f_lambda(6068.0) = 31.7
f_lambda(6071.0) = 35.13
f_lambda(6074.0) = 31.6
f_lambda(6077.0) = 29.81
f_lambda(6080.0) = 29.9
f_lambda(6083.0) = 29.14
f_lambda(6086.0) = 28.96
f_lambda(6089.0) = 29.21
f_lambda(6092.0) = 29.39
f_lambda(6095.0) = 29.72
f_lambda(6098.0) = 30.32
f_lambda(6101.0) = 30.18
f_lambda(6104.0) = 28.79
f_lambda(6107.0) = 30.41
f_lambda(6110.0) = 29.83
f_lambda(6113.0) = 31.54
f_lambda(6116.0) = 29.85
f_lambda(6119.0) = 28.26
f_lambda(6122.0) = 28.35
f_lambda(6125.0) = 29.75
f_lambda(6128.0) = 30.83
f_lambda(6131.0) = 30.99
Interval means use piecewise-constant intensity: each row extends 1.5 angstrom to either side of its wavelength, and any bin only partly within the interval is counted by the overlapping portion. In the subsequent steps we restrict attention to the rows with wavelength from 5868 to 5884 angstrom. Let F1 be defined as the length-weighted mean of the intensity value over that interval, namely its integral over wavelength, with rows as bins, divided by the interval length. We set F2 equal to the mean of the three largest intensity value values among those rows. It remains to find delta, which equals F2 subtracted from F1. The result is -0.4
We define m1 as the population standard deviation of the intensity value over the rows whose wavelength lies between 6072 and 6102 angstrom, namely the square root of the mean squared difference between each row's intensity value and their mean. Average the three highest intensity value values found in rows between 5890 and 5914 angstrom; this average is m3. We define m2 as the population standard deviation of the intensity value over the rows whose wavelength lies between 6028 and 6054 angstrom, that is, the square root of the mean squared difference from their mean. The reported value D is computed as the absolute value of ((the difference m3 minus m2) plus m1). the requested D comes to 28.5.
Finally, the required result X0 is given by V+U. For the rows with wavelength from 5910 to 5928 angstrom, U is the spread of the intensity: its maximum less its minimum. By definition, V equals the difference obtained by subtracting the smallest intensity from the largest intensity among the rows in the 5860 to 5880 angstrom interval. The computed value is 4.9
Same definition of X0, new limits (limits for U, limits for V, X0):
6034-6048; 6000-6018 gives 5.3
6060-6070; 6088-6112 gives 4.1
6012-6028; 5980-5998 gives 3.2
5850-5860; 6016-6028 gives 2.7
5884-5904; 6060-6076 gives 15.2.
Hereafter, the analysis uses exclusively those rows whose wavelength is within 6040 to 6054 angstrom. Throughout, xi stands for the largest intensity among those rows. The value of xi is 31.55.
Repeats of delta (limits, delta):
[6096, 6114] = -0.6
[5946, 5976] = -1.7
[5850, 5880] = -0.8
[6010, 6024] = -0.3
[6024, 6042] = -0.8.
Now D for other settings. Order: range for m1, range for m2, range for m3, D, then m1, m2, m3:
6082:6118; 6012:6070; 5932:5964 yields 29.0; 0.7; 1.3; 29.5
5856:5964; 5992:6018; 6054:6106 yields 34.9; 2.9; 0.8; 32.8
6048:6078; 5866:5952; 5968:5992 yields 29.5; 1.7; 3.1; 30.9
